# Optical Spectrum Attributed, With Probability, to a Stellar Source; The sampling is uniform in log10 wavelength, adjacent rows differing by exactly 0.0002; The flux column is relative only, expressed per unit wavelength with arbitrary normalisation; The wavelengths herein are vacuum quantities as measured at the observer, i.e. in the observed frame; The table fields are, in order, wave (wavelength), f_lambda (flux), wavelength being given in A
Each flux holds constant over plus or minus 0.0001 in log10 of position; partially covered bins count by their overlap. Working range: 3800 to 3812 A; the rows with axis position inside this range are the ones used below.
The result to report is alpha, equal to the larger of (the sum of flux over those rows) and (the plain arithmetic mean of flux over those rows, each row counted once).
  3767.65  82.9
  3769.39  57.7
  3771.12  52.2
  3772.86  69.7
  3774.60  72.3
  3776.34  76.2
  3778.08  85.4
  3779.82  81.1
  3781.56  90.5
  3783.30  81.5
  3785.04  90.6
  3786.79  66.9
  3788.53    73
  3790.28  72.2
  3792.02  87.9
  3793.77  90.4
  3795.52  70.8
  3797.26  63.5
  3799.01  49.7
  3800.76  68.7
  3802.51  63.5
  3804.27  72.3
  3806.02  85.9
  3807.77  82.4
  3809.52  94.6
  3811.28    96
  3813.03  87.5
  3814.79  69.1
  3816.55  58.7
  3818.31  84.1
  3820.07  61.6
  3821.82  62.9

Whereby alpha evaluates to 563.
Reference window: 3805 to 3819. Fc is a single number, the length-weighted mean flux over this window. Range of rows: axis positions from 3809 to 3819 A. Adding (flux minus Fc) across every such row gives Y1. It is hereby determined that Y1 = -3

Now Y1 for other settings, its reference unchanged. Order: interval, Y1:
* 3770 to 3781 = -56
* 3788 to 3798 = -35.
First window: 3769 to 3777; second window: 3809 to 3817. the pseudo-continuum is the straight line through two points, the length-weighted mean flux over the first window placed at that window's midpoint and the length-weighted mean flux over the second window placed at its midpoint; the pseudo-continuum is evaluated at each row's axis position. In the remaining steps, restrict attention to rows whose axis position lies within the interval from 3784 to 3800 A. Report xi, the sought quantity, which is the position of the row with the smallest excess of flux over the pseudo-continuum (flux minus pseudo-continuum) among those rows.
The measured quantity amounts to 3799.01 A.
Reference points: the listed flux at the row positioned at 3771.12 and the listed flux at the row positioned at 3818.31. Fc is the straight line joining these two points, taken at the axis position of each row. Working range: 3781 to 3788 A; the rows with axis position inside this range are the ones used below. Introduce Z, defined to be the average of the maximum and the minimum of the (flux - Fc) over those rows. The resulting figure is 18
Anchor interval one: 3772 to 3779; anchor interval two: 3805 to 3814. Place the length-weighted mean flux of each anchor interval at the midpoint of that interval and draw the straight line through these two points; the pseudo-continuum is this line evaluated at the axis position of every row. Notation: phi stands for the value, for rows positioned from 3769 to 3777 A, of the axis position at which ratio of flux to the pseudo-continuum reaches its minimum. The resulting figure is 3771.12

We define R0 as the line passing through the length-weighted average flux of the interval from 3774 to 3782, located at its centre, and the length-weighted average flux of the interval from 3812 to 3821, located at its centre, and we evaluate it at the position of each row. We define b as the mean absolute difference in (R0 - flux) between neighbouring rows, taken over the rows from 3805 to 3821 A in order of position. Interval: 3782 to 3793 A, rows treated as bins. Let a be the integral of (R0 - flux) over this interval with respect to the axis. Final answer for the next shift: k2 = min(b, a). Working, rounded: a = -5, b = 12.7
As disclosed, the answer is -5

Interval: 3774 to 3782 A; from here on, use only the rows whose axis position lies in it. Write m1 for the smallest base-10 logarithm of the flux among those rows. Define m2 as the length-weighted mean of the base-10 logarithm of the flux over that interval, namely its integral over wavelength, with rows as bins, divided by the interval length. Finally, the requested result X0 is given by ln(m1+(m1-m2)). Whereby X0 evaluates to 0.59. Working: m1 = 1.86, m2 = 1.91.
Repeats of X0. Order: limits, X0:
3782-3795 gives 0.56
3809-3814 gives 0.65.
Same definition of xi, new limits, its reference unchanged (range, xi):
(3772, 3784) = 3772.86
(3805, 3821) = 3816.55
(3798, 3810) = 3799.01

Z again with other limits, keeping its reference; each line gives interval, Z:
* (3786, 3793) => 13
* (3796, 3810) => -2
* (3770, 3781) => 14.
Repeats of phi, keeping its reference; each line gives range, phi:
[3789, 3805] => 3799.01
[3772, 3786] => 3772.86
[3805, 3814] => 3807.77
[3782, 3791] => 3786.79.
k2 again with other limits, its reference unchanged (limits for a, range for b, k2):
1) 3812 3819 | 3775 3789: -16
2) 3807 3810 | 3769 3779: -41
